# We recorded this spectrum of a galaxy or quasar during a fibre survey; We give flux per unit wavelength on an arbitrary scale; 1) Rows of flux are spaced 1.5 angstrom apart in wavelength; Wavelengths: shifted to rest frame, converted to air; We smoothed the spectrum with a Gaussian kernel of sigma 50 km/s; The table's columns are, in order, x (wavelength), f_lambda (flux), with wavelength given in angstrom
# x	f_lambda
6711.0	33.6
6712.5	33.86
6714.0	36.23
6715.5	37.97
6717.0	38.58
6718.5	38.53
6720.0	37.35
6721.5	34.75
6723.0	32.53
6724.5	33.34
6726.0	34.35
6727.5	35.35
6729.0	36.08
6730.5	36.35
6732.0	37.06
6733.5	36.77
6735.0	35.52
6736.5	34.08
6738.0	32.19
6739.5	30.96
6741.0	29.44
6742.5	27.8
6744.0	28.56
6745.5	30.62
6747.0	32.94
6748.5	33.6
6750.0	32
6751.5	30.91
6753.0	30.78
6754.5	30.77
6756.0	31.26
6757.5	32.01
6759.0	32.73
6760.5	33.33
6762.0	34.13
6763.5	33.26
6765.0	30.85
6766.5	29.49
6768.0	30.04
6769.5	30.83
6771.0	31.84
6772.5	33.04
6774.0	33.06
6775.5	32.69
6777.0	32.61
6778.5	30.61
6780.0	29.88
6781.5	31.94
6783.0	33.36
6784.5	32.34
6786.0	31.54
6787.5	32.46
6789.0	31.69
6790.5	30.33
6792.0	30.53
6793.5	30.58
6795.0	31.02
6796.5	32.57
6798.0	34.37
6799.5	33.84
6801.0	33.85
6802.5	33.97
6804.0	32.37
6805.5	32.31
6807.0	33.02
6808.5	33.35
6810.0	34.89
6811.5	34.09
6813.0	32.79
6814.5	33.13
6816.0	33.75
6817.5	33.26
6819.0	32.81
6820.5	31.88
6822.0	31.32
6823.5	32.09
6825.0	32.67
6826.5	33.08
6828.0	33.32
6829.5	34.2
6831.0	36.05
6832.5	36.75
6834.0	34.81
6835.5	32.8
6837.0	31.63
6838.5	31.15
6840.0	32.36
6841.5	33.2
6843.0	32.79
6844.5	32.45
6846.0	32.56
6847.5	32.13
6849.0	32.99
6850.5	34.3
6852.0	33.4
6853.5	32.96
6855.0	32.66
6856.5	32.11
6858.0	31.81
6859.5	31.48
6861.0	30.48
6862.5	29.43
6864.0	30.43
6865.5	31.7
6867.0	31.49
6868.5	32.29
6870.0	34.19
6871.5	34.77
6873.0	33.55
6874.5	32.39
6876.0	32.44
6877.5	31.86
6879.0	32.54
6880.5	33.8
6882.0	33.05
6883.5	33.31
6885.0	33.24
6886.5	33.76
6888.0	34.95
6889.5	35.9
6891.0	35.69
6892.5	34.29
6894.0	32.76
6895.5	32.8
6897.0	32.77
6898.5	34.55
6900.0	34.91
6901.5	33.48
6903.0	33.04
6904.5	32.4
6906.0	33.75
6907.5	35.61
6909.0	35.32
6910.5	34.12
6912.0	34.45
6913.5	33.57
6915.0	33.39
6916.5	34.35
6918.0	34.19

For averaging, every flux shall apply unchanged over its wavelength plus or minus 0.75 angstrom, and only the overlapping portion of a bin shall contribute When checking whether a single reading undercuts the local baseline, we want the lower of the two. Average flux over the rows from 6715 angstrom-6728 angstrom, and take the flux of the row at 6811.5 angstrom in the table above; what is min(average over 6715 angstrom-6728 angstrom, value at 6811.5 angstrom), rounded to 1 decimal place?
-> 34.1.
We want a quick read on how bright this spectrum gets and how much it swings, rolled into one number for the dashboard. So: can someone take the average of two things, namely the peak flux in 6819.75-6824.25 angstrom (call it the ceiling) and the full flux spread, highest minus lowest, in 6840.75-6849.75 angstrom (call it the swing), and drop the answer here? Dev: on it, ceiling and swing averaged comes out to 16.6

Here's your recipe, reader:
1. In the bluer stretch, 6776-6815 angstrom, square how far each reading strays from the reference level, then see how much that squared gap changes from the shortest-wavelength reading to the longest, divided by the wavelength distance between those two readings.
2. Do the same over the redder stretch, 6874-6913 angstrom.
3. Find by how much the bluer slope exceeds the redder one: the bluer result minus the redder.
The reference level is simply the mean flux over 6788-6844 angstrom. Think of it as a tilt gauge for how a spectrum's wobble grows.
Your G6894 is -0.1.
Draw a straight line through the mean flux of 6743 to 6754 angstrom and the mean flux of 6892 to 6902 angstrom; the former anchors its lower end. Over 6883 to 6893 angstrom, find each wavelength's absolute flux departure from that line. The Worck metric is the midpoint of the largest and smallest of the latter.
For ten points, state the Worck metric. 1.2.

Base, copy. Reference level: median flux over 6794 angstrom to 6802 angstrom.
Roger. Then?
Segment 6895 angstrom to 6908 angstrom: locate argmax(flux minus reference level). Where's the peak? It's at 6907.5 angstrom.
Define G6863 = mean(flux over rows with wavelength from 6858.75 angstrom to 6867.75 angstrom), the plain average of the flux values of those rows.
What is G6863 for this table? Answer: 30.8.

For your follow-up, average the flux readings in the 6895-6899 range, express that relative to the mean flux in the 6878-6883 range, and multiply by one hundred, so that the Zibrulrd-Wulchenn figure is 101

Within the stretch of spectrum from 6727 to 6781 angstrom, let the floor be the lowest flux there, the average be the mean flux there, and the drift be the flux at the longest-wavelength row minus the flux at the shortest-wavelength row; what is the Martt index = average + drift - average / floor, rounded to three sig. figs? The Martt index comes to 25.7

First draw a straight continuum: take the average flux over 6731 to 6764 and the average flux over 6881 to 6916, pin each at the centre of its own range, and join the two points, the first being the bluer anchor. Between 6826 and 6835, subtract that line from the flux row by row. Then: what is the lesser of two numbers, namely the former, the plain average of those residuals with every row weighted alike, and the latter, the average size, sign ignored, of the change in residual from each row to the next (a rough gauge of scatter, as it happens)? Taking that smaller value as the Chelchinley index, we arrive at 1.1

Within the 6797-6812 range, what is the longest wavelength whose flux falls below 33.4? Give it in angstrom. 6808.5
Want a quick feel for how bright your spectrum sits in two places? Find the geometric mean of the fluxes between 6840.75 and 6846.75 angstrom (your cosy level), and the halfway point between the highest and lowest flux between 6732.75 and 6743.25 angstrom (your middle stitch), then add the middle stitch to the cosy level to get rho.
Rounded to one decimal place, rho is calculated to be 65.0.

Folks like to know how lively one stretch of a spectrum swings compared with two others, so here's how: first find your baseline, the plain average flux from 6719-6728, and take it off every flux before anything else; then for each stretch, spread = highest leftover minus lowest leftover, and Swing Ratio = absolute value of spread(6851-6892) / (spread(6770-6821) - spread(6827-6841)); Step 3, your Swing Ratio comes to 11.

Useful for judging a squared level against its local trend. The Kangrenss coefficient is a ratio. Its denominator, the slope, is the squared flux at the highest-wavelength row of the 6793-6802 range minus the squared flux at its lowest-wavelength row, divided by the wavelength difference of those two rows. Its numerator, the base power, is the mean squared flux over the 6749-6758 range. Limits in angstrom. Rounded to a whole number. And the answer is 35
